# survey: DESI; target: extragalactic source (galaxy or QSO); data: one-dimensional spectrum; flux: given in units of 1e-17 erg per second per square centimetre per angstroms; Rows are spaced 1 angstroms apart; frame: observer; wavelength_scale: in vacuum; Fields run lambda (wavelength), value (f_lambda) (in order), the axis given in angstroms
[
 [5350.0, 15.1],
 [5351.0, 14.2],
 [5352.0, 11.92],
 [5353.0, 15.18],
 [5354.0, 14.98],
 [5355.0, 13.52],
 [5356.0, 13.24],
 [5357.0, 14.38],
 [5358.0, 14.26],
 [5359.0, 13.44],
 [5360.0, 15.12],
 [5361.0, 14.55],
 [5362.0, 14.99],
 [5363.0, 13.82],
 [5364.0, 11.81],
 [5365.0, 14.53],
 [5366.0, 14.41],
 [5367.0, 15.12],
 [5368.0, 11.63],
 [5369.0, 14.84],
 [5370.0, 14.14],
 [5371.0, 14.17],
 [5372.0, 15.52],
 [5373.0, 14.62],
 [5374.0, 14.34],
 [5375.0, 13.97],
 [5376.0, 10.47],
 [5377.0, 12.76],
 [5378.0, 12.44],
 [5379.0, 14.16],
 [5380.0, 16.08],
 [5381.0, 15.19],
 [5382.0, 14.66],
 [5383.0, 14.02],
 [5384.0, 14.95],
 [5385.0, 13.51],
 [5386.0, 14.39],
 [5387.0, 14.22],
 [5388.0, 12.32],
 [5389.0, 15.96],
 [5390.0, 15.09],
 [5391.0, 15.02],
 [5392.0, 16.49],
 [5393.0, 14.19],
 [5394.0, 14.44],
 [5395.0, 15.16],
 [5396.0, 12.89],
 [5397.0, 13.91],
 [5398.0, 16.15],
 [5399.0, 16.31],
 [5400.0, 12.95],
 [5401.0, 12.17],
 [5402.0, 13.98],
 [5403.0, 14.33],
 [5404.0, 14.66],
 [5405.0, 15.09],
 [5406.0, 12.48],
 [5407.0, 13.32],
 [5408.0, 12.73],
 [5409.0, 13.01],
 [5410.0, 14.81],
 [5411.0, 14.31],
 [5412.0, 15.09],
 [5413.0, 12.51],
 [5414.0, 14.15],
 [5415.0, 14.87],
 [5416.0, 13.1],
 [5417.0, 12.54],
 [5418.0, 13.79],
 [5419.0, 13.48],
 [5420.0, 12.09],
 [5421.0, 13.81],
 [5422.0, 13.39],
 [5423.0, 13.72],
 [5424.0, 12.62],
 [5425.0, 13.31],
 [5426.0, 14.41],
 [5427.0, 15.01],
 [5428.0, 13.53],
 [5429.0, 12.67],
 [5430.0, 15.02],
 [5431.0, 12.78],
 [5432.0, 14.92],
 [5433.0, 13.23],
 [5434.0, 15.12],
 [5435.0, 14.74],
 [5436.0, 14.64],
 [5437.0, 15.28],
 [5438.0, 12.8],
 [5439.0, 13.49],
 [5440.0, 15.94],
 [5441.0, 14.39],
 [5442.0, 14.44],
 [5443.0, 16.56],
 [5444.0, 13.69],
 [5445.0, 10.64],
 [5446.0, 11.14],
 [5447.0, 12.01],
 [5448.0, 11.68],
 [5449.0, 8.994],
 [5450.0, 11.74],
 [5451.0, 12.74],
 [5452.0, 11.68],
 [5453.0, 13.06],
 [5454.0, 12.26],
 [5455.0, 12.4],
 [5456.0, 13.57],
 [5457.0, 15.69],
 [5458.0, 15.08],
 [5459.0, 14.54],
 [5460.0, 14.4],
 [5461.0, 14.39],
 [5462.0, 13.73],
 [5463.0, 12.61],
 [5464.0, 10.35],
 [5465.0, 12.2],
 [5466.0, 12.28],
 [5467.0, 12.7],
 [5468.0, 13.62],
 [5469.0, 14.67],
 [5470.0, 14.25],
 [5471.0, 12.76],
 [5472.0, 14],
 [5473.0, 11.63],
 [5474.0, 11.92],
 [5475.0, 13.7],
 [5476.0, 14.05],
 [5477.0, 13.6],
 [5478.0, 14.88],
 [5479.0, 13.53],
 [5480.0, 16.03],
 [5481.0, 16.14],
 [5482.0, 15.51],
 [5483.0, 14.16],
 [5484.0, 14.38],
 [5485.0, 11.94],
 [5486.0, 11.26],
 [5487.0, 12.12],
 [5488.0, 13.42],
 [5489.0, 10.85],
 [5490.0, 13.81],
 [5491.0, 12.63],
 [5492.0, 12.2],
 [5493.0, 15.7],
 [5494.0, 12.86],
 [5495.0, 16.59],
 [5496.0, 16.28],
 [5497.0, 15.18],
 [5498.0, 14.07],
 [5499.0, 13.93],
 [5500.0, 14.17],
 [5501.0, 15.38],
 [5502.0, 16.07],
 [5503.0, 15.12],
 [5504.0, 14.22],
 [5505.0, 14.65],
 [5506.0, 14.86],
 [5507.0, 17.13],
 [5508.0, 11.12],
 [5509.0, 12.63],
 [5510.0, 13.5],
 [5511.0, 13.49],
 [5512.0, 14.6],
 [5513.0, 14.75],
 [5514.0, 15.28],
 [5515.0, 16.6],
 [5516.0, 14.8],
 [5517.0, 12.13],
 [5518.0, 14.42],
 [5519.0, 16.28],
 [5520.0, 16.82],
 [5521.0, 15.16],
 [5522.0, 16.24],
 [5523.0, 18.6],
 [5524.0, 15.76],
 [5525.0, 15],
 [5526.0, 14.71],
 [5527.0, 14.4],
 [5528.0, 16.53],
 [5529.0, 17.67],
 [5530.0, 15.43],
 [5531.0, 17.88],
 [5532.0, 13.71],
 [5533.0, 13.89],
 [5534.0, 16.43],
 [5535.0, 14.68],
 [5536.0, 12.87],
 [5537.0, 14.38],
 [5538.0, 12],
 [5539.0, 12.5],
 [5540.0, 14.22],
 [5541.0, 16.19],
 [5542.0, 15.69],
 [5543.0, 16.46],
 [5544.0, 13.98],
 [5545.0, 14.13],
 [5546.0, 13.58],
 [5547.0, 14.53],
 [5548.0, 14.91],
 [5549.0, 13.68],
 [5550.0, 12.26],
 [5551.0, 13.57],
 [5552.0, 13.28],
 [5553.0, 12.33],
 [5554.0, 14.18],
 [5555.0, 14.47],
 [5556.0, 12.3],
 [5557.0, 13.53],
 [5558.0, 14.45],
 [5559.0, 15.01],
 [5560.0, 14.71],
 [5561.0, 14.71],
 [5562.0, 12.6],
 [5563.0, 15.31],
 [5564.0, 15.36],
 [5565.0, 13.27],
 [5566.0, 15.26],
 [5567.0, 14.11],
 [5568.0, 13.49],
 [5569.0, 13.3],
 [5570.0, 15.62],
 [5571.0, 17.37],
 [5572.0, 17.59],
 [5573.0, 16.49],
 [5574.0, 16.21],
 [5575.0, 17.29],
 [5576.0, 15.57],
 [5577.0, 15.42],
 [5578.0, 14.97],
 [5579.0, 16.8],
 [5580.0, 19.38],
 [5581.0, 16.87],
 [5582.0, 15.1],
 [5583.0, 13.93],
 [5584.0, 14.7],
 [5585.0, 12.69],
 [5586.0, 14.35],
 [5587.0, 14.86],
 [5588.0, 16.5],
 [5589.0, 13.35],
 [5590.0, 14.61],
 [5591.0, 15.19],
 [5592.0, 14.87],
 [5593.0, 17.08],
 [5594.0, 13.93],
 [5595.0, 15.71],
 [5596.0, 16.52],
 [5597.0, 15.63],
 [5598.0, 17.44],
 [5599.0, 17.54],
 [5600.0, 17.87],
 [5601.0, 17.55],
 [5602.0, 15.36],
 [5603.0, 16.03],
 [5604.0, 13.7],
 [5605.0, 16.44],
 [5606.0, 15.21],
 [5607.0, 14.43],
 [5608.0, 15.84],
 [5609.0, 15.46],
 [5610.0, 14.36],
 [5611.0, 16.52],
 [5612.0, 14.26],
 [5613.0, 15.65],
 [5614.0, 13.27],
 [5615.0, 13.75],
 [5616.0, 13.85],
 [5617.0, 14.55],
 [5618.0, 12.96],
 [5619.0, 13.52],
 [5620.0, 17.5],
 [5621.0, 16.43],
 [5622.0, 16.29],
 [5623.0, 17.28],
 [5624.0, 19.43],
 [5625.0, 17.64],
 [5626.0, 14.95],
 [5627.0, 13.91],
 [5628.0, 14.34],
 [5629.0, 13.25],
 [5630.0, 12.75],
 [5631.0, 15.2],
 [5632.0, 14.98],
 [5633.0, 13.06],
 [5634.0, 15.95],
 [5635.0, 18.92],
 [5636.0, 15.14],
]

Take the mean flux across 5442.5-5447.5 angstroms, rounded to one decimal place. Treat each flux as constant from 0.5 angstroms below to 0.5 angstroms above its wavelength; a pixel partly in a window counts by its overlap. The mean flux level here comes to 12.8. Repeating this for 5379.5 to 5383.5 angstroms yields 15.0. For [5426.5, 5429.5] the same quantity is 13.7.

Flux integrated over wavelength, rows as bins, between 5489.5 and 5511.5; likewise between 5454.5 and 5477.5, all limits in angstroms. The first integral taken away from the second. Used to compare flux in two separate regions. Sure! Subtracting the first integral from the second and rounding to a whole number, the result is -7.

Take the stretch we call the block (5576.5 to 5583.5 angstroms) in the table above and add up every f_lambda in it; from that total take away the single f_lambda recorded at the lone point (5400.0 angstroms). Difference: 100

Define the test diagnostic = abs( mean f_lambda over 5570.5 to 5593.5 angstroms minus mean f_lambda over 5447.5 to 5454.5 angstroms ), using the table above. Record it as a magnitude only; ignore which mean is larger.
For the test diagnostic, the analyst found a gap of 4.0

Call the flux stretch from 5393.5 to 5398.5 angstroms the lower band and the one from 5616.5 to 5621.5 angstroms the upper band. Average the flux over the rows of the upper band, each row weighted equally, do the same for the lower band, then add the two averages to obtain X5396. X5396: 29.5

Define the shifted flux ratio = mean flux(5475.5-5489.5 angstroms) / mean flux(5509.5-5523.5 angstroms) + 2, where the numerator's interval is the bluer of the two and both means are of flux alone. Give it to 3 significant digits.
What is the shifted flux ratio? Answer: 2.90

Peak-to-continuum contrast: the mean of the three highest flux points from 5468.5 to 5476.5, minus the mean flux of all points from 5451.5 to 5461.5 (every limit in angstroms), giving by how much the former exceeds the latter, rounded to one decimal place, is 0.6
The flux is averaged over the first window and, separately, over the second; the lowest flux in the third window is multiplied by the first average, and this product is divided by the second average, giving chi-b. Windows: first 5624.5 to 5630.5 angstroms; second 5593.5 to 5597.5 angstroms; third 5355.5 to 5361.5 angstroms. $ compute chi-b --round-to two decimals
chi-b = 12.41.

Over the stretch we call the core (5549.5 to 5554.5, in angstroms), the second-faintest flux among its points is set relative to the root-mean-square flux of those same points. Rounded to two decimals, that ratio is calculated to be 0.94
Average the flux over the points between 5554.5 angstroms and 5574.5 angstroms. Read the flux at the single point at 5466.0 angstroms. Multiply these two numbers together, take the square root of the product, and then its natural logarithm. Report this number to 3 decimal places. 2.600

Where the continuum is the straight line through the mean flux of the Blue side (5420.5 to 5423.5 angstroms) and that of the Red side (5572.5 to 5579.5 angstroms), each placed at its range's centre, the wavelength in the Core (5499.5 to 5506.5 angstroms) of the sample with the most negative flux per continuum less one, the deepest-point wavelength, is 5504.0 angstroms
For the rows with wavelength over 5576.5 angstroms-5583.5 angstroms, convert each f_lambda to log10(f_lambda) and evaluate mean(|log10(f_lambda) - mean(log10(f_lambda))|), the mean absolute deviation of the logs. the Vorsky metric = 0.037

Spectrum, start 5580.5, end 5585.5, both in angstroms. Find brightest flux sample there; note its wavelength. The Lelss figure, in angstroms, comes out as 5581.0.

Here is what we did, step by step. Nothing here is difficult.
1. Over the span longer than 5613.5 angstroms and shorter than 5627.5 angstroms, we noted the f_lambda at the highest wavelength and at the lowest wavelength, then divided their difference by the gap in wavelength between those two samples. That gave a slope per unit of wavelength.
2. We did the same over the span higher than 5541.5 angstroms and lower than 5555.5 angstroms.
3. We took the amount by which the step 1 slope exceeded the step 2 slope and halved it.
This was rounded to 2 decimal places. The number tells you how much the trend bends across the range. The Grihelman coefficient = 0.07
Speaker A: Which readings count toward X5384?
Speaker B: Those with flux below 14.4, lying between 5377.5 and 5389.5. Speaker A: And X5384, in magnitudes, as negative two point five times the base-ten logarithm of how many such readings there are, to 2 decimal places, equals -2.11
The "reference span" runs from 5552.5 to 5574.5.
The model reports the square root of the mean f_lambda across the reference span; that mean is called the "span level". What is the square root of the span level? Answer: 3.82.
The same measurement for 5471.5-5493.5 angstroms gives 3.68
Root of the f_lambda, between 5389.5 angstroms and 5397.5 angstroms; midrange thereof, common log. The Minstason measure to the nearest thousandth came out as 0.583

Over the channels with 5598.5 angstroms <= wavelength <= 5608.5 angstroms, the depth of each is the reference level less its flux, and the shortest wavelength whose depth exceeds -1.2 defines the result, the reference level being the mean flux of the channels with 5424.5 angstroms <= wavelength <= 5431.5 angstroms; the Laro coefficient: 5604.0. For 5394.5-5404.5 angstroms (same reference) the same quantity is 5396.0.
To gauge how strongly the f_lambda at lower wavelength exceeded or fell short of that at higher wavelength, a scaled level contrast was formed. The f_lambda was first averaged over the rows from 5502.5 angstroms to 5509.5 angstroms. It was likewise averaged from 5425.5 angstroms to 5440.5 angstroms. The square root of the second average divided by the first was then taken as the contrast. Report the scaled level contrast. 1.00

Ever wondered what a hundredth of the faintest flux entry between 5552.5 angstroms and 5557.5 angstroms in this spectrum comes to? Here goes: 0.123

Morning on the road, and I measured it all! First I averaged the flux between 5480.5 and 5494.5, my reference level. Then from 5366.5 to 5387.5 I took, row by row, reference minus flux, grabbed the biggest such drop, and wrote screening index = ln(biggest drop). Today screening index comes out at 1.1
